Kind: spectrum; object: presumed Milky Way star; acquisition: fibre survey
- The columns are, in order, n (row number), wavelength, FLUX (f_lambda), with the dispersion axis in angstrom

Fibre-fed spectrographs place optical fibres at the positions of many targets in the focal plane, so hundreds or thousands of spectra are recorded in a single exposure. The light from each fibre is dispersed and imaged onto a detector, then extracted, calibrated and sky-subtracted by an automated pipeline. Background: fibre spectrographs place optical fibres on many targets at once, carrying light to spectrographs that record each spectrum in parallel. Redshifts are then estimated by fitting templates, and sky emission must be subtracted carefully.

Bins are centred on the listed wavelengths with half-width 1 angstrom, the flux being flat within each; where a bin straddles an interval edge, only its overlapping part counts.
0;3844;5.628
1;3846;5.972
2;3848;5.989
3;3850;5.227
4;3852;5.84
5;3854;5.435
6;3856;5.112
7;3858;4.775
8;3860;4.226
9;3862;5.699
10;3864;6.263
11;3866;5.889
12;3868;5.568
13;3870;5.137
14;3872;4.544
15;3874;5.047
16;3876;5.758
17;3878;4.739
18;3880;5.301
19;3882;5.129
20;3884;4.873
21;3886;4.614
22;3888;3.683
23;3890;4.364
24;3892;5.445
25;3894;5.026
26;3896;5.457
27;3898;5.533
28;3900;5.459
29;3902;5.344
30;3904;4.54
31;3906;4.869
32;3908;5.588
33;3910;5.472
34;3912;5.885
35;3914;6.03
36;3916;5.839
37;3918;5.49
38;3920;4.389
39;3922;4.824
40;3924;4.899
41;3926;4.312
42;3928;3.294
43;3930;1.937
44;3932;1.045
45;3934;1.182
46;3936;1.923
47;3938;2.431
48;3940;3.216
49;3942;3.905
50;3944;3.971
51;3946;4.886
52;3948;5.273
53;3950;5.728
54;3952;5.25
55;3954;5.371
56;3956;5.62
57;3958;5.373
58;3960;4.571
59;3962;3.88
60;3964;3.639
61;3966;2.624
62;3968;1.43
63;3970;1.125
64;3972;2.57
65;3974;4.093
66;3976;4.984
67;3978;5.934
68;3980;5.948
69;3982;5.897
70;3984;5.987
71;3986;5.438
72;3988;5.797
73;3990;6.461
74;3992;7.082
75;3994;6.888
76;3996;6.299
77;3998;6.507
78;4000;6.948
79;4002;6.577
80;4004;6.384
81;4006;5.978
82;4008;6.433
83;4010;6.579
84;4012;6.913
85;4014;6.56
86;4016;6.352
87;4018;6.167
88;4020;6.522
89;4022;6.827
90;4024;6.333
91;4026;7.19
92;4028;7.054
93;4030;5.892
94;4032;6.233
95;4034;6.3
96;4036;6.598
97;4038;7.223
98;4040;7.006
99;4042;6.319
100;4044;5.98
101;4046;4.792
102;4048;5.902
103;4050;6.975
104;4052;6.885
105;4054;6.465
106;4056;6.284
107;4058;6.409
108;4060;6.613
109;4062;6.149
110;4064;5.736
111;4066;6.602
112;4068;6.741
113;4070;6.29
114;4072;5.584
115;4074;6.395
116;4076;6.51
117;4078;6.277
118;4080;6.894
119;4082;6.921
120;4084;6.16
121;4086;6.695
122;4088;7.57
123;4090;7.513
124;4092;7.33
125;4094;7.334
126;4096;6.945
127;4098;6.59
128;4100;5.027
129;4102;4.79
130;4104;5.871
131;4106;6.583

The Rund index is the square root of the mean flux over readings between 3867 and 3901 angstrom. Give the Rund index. 2.24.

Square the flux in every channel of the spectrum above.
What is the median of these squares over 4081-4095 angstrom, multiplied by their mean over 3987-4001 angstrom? 2328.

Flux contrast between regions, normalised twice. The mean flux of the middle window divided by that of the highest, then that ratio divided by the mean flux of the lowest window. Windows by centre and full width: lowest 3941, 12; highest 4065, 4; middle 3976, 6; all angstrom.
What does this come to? 0.24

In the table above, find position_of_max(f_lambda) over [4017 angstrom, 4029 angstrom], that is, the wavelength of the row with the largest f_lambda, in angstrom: 4026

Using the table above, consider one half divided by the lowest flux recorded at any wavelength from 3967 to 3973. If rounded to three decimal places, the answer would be 0.444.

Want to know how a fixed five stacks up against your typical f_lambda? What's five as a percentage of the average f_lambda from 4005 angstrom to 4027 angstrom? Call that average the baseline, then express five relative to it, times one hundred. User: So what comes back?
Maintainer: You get 77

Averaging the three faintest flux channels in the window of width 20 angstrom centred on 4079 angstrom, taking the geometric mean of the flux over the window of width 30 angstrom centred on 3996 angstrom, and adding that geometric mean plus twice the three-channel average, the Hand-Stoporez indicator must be 18.3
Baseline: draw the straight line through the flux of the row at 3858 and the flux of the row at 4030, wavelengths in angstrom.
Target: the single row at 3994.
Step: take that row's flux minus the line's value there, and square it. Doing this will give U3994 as 1.5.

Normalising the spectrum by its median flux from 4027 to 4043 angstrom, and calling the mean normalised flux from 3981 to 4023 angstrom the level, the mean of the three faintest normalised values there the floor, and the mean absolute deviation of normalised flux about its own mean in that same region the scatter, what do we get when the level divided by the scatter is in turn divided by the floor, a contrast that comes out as 22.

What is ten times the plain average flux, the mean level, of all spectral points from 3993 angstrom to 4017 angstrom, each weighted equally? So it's 65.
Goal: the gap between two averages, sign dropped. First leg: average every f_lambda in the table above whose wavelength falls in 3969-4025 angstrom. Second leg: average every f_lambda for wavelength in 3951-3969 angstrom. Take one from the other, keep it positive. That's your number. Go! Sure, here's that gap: 1.7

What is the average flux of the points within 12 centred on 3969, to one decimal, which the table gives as 2.6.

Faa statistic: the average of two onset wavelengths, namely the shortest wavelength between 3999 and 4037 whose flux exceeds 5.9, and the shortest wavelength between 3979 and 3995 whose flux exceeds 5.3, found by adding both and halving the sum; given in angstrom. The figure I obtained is 3990 angstrom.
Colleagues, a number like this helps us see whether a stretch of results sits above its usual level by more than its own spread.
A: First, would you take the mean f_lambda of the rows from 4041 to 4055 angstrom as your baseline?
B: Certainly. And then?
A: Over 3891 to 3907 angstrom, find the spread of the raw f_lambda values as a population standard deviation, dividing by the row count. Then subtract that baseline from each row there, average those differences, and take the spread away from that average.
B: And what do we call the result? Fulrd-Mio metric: -1.31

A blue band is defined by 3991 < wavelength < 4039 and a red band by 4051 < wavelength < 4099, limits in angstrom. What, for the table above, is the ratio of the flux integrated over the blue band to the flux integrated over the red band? 0.99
